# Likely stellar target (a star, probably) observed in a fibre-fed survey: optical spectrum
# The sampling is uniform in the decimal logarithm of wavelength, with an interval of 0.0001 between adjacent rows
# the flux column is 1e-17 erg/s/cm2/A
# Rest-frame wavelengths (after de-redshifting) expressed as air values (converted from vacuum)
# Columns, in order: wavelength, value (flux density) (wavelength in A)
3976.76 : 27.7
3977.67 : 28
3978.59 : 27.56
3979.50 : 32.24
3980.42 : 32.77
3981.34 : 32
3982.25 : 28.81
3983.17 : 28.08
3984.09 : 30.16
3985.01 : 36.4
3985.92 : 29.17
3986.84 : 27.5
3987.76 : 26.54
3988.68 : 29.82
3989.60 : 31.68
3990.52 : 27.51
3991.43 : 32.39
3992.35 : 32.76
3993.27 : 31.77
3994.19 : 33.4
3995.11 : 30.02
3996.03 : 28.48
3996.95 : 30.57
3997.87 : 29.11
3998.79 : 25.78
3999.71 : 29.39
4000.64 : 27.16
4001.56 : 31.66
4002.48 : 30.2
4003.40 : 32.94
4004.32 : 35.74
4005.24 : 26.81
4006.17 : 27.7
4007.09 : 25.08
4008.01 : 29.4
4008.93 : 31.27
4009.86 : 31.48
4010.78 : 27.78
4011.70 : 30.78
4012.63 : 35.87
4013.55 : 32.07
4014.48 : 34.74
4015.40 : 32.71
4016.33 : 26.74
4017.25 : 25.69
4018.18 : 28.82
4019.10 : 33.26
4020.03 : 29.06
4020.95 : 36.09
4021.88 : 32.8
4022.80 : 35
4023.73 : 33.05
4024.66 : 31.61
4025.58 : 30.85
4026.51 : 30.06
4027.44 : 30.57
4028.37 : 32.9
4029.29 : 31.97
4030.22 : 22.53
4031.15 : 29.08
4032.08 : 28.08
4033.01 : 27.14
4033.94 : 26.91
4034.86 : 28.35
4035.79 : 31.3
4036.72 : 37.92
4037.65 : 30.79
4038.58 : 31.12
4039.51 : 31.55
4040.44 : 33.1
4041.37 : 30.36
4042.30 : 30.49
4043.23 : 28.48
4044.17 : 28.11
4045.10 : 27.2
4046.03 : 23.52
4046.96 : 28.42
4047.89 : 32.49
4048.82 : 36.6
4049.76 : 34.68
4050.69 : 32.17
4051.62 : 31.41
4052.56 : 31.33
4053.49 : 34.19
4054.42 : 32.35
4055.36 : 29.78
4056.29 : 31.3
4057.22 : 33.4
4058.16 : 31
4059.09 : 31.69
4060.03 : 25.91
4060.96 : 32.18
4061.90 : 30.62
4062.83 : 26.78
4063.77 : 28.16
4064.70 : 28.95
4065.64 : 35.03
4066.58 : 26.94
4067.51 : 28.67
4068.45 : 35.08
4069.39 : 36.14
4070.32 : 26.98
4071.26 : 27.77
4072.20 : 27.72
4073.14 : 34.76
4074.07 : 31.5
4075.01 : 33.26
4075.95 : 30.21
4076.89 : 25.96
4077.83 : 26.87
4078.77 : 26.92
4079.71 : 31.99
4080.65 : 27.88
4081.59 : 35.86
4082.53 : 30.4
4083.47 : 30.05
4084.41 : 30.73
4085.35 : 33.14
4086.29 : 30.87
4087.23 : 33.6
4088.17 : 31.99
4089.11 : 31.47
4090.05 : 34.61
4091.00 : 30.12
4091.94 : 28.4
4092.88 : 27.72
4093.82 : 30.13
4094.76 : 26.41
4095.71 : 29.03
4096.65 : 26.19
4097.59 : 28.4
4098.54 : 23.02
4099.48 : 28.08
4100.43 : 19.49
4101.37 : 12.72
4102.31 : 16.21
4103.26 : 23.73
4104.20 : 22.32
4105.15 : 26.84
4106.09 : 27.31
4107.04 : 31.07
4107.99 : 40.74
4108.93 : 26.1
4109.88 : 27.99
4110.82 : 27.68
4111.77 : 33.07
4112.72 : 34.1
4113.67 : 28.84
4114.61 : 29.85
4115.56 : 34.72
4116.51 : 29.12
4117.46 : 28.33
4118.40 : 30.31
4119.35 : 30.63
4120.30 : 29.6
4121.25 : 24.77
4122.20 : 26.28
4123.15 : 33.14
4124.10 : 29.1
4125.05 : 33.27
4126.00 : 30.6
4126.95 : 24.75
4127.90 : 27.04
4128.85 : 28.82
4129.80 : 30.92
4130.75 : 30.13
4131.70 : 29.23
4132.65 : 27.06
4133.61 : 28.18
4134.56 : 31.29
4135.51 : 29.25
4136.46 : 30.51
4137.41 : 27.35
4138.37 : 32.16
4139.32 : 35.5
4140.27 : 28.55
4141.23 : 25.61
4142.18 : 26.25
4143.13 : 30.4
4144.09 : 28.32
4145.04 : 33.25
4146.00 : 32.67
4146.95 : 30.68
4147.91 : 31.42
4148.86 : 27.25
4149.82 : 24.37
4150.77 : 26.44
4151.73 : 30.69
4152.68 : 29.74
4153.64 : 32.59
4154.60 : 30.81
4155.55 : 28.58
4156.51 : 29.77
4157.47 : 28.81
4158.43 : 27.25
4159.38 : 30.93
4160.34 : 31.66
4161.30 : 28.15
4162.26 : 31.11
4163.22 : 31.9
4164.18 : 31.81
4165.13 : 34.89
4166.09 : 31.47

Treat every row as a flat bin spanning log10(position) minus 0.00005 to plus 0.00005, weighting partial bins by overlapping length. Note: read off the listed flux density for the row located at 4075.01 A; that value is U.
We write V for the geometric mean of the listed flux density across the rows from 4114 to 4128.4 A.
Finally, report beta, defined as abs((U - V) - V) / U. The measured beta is 0.8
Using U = 33.26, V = 29.3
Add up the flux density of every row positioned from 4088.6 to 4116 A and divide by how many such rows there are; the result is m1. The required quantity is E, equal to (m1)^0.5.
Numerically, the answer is 5.27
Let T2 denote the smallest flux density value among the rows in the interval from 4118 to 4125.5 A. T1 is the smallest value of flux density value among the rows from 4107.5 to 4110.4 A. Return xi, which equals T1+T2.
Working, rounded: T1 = 26.1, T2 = 24.77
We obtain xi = 50.9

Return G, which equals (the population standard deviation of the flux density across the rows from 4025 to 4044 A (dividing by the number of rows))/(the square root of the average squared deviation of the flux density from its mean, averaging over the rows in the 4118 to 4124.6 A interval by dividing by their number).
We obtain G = 1.1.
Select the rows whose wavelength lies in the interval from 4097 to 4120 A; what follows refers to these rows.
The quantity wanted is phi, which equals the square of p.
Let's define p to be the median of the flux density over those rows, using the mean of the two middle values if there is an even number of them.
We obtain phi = 796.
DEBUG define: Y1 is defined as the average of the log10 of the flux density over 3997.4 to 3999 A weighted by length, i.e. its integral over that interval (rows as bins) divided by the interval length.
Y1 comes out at 1.44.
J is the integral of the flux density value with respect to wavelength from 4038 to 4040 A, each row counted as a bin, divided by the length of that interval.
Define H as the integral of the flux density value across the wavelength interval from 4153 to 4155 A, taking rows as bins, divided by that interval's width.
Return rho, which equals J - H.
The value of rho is 0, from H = 31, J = 31.3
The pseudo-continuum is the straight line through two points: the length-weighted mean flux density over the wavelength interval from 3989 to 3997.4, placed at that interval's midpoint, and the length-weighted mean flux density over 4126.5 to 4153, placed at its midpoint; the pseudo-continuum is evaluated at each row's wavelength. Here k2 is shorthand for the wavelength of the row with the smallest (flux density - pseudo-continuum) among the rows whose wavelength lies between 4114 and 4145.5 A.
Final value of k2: 4121.25 A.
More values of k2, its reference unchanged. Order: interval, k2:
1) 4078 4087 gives 4078.77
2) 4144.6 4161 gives 4149.82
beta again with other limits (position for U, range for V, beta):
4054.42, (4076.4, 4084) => 0.8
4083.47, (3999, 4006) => 1.0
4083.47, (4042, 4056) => 1.0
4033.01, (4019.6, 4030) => 1.4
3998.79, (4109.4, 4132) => 1.3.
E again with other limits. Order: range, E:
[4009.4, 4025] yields 5.62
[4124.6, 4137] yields 5.41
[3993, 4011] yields 5.46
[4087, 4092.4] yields 5.63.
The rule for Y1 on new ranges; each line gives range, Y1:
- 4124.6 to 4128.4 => 1.46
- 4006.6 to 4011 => 1.46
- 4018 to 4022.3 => 1.51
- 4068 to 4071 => 1.51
